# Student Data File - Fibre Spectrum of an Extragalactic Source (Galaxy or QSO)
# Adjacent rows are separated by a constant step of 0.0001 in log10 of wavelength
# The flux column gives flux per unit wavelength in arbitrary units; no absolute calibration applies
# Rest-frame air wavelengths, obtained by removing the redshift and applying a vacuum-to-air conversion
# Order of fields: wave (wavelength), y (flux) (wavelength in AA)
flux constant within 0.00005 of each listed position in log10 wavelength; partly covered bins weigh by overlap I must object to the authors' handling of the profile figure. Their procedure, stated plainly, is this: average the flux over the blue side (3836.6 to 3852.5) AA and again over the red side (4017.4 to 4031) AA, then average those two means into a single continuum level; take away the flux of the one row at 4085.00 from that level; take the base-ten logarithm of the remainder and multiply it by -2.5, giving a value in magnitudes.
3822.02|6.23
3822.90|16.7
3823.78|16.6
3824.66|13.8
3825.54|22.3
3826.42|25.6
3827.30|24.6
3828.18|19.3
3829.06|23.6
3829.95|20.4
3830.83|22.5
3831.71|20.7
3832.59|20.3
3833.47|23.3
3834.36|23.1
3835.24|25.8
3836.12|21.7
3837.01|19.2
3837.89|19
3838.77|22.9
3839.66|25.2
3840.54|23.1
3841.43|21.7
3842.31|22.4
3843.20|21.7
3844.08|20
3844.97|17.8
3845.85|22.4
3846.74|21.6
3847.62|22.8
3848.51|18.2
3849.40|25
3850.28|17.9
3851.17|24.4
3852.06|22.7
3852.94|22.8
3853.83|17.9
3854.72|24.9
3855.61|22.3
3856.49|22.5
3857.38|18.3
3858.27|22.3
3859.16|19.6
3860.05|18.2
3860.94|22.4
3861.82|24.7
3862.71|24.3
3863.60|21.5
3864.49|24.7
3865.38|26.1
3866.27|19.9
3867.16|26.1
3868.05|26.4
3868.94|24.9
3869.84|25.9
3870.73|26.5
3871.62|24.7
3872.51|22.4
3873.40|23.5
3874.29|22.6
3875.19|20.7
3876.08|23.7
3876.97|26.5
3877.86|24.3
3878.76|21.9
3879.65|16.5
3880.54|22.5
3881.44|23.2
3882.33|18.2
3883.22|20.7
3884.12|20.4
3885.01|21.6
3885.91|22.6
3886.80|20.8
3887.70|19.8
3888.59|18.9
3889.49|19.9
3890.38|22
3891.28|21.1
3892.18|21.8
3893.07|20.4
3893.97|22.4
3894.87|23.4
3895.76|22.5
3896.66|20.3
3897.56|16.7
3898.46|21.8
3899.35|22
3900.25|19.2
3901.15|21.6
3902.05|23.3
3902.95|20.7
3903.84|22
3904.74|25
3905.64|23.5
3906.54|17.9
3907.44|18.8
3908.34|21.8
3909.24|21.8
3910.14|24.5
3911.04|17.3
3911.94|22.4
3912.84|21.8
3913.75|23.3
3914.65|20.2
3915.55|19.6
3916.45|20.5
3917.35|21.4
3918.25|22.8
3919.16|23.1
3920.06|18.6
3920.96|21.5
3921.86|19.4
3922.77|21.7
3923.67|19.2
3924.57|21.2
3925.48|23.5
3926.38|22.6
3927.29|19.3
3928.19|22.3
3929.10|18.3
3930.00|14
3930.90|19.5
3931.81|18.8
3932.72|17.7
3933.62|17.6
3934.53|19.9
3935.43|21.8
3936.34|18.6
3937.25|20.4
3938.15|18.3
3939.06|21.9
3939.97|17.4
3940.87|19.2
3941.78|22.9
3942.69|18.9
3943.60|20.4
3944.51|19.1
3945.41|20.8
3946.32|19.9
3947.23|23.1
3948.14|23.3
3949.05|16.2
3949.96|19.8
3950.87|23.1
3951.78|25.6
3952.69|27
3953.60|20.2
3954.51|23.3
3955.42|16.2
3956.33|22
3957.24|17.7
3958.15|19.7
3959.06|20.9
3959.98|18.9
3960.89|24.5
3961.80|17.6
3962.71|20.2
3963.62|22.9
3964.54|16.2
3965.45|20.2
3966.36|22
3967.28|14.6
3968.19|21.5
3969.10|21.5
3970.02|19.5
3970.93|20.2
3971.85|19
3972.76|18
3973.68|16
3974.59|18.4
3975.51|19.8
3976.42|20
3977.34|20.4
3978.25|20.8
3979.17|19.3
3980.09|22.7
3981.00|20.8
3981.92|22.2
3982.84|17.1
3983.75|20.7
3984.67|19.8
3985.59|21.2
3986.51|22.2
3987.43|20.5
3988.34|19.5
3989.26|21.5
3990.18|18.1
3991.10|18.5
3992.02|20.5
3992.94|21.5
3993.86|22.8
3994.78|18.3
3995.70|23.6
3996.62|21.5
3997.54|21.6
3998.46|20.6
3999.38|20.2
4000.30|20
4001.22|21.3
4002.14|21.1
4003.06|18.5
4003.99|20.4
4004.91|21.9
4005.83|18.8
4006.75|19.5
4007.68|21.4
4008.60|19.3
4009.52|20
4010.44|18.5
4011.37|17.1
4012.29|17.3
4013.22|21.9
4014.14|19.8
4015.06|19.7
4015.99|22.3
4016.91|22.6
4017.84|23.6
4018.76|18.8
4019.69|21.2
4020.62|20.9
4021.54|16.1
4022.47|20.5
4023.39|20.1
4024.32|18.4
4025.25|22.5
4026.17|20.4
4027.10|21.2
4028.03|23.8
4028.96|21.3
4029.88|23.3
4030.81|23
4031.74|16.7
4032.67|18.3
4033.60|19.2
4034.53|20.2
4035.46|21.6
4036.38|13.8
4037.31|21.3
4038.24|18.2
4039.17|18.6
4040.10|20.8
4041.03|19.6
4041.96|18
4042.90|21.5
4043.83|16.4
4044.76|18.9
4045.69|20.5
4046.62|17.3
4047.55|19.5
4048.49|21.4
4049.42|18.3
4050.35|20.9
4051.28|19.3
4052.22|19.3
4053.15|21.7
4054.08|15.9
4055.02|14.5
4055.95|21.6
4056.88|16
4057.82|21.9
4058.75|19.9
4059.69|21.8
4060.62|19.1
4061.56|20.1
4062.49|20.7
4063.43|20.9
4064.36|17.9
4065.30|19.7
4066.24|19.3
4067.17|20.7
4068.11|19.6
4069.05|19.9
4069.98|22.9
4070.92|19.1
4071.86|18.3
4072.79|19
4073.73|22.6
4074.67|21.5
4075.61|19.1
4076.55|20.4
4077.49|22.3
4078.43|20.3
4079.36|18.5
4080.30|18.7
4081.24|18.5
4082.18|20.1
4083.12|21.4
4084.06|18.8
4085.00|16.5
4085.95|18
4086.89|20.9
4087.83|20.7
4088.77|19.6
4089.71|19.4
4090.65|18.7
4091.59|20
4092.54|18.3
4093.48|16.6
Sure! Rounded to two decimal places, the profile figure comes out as -1.70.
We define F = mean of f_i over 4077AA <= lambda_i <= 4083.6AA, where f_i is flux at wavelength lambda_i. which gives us 20.0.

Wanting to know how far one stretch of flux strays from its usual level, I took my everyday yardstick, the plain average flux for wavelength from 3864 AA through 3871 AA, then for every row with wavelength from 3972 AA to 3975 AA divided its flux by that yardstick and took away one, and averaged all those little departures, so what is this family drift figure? -0.30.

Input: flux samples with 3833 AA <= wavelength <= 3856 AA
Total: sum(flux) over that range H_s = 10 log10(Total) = 27.6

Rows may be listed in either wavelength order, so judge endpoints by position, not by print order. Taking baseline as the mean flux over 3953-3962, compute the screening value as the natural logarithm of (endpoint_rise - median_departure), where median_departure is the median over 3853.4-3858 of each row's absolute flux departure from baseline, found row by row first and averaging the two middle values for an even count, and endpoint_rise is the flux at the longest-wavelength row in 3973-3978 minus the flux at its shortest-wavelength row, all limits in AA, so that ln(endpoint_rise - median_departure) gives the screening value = 0.8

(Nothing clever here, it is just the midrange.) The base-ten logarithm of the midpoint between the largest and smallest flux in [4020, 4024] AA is 1.267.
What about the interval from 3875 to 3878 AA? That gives 1.373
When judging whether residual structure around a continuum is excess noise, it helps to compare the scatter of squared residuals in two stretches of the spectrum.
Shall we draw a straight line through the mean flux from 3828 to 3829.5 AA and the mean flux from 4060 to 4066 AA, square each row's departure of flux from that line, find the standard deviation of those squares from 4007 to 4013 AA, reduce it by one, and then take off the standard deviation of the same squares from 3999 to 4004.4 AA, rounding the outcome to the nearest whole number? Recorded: 2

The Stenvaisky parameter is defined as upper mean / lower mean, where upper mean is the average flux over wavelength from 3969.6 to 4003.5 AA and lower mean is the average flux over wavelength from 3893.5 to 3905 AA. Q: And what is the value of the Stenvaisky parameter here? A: 0.94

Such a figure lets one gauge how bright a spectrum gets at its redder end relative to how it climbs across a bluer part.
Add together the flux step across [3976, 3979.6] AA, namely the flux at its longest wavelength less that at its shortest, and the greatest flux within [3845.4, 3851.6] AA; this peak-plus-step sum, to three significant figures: 24.3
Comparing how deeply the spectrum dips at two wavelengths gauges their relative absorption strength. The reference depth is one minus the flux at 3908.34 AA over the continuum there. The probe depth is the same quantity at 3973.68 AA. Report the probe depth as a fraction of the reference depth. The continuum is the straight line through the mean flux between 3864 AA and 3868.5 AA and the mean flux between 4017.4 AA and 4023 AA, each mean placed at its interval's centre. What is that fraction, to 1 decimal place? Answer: 3.7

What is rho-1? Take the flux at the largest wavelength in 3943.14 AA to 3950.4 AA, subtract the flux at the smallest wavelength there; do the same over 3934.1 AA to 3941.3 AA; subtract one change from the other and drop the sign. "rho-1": 0.1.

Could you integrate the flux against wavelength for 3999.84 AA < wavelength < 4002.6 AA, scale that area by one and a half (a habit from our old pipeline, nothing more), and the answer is 86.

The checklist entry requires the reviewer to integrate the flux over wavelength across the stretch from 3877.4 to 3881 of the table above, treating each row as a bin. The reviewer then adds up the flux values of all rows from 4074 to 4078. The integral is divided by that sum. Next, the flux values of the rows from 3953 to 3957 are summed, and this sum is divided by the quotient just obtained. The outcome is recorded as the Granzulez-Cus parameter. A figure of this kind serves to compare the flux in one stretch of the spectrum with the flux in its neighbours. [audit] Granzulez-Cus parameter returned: 89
